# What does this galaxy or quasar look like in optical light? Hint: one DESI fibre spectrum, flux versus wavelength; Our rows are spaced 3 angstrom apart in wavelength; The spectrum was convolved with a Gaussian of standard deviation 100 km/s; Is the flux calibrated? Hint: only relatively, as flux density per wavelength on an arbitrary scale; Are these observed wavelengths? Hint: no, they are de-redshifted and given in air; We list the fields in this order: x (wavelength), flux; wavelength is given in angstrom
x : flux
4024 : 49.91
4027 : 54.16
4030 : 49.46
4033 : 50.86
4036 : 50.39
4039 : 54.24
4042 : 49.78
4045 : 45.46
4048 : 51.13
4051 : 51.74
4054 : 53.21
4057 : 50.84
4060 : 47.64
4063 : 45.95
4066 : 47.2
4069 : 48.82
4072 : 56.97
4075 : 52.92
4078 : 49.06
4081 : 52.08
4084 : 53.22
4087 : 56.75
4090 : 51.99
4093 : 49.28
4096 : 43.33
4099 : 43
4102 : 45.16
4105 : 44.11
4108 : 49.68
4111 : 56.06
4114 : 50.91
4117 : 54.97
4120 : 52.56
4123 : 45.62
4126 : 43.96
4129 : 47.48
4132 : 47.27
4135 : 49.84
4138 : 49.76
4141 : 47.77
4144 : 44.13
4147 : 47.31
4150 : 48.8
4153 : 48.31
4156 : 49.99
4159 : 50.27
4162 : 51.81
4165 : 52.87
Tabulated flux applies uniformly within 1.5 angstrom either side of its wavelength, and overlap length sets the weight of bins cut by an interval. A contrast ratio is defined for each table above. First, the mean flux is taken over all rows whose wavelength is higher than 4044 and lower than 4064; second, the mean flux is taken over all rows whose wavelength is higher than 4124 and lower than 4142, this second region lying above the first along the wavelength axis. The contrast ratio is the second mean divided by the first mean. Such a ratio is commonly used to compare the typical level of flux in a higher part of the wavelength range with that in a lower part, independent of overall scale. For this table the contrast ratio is 0.96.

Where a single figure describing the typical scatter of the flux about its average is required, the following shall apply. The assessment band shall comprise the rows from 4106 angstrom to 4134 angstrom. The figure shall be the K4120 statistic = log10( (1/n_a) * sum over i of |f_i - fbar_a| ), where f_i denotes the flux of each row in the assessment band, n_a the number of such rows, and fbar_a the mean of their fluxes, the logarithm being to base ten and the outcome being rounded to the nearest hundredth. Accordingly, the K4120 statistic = 0.53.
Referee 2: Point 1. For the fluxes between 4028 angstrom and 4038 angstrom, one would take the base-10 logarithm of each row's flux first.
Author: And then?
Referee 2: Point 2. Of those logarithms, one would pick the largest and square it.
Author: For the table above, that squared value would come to 2.91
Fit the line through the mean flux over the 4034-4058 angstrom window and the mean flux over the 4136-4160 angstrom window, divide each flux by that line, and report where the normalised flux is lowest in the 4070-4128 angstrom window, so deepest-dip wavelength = 4099 angstrom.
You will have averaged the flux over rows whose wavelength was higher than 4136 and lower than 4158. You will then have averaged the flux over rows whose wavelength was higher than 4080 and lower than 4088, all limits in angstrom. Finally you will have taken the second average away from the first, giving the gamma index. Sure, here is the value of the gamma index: -6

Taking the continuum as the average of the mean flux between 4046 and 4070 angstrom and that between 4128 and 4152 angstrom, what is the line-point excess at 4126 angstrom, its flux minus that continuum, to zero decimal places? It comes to -5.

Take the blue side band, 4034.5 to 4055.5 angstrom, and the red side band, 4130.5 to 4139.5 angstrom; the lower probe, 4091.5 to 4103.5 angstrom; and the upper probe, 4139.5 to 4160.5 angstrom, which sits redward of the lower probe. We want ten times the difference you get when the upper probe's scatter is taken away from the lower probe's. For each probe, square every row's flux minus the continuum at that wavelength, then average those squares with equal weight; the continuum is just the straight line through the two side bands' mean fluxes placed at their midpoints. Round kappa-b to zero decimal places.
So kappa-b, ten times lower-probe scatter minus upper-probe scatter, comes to 225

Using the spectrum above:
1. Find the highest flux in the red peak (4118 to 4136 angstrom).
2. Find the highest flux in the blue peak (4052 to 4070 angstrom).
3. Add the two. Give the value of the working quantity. 106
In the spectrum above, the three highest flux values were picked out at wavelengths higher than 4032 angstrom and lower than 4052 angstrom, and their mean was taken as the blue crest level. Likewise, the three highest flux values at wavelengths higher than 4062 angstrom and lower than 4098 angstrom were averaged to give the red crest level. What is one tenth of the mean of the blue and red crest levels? 5.40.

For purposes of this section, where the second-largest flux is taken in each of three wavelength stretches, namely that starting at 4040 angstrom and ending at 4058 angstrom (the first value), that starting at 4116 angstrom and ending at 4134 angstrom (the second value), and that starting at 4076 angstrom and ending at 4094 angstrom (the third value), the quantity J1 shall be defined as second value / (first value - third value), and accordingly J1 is -36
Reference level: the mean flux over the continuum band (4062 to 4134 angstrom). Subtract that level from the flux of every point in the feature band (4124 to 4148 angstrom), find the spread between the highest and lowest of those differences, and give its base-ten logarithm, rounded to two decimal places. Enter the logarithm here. 0.77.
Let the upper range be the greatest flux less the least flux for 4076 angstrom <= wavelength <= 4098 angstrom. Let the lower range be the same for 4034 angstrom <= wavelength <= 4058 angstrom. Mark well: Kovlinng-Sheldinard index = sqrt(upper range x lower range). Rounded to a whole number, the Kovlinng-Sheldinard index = 11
